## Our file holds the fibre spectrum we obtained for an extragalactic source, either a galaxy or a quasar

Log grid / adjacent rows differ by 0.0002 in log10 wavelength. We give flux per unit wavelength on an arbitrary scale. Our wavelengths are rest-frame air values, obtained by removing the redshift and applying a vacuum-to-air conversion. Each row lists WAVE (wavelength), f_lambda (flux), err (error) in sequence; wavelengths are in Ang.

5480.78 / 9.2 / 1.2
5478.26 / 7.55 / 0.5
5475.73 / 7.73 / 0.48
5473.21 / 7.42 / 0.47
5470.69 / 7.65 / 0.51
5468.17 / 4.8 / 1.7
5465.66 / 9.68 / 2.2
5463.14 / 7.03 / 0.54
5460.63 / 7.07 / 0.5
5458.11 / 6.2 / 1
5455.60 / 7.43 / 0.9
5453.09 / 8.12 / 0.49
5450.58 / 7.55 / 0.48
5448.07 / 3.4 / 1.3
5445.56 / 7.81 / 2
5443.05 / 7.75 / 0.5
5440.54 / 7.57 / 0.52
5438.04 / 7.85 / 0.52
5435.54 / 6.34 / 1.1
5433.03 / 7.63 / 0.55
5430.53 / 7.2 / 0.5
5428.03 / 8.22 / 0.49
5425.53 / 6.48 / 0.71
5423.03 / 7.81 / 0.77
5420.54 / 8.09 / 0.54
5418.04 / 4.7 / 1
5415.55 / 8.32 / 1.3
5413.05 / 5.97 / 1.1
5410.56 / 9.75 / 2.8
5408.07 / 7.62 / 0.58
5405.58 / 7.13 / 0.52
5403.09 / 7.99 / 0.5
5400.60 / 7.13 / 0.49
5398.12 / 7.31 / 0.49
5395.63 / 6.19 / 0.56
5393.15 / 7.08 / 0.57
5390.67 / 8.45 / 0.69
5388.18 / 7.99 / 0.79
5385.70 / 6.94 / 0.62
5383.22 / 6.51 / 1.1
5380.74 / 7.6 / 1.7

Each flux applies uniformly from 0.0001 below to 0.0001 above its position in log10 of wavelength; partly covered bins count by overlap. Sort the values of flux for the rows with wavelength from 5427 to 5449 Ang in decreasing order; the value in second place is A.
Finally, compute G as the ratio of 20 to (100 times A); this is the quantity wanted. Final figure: 0.0255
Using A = 7.85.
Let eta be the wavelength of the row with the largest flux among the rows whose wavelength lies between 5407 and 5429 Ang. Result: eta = 5410.56 Ang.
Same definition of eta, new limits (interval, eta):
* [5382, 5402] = 5390.67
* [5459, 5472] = 5465.66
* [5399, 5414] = 5410.56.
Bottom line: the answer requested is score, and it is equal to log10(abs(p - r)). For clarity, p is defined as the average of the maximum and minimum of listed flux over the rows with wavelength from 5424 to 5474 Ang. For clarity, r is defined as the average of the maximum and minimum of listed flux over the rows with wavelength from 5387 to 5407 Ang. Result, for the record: -0.11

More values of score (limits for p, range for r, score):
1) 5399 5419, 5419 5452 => 0.15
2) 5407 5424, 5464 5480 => -1.82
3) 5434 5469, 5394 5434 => -0.16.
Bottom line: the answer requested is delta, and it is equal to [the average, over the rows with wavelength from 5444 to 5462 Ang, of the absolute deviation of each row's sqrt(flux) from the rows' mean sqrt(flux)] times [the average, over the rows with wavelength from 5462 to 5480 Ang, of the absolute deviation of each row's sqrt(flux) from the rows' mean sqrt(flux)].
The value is 0.040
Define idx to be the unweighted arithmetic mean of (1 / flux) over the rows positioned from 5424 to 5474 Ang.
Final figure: 0.146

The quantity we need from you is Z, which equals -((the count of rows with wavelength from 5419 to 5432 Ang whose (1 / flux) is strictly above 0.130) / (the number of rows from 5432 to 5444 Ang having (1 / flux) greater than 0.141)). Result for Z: -2.0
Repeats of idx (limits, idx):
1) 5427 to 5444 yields 0.134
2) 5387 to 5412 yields 0.132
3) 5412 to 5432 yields 0.146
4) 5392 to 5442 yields 0.140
